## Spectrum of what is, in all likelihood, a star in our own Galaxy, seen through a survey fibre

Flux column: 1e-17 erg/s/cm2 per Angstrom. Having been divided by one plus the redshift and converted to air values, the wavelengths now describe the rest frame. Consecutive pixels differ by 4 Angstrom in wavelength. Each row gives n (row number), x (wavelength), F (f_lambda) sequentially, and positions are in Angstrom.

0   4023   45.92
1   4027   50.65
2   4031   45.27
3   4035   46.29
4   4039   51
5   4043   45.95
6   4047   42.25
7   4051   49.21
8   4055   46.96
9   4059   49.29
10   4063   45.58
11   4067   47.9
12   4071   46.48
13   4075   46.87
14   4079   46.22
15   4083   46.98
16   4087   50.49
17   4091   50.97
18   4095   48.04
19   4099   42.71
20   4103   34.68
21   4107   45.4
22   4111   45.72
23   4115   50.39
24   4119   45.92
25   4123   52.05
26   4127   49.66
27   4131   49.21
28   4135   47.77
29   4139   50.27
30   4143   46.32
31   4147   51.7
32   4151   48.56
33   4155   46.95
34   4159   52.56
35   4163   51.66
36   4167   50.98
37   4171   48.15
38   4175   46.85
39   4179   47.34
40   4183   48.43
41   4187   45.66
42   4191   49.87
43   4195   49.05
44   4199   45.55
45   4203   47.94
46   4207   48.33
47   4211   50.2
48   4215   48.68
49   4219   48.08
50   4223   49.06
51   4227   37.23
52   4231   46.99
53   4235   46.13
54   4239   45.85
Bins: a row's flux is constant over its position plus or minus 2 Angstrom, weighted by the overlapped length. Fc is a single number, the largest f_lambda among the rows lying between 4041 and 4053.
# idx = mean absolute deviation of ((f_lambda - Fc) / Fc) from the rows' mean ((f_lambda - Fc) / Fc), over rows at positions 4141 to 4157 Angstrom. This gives 0.036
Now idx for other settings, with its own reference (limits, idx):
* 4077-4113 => 0.064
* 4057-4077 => 0.022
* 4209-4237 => 0.057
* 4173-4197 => 0.025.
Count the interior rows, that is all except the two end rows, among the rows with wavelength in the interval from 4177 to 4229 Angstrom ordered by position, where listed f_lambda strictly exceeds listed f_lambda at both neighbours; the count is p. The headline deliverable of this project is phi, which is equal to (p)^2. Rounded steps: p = 4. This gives 16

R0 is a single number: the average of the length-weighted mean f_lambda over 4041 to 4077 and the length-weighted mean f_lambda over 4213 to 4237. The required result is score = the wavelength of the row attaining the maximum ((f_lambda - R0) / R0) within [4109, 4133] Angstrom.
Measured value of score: 4123 Angstrom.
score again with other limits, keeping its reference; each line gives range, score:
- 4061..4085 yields 4067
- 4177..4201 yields 4191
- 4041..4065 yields 4059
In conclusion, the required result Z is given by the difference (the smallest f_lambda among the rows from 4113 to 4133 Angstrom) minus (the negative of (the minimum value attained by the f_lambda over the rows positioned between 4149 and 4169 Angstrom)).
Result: 92.9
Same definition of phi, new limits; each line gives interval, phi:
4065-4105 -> 4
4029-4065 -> 9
